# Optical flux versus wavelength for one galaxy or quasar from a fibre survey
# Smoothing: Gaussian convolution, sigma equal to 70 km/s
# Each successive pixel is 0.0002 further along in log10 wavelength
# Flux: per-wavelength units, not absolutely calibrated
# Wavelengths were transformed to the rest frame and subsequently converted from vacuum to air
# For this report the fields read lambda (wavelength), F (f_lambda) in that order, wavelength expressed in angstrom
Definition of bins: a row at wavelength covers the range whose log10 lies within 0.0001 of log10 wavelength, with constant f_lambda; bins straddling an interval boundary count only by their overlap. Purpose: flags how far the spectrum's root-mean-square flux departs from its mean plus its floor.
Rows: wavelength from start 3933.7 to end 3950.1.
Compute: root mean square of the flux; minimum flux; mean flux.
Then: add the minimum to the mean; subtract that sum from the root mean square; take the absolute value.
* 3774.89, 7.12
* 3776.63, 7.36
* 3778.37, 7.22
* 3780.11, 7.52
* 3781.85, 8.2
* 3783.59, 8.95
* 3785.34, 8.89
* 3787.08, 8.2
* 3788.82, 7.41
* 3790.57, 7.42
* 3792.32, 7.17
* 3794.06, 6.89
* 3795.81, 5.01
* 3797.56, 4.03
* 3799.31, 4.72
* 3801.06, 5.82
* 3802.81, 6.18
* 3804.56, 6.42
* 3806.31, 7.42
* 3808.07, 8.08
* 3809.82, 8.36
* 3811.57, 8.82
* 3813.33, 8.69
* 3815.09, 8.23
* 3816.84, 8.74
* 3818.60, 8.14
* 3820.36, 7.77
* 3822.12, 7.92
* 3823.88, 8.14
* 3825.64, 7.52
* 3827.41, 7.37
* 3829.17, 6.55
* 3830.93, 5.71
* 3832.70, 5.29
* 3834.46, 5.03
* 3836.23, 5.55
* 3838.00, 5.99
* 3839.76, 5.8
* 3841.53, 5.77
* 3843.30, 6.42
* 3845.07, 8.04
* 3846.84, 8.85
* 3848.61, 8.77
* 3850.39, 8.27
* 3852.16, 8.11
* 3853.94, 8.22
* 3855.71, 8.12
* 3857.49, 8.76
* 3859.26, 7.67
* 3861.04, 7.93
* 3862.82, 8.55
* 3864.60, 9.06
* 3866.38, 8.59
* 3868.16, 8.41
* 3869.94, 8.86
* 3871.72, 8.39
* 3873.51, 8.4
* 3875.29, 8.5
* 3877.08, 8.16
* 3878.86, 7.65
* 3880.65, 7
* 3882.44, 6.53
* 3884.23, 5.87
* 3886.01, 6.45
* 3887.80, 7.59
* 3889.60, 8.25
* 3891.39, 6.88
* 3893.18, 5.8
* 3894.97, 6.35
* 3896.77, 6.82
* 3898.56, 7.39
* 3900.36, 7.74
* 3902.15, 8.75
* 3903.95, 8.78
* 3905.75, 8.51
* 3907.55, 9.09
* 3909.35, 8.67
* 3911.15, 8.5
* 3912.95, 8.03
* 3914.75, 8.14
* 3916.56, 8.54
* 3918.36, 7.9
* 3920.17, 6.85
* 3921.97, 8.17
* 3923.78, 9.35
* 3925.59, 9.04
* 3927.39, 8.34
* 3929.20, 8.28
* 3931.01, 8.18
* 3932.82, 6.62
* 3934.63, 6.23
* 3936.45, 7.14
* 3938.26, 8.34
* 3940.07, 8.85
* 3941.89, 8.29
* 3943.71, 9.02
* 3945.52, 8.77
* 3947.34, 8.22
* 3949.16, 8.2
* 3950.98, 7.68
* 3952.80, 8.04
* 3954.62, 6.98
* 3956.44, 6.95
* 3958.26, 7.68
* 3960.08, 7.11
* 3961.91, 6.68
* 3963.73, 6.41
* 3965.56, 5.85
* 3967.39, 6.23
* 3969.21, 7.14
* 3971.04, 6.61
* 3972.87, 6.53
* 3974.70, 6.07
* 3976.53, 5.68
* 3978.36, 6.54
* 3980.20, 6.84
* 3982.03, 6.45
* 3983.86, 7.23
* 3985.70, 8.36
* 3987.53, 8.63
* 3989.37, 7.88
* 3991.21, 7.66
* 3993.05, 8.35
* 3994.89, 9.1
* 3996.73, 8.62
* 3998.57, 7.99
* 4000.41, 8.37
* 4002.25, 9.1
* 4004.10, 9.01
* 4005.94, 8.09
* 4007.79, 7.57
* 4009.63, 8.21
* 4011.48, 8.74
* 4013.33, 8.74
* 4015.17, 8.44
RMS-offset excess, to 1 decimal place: 6.2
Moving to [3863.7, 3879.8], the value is 7.6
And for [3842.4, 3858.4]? 6.4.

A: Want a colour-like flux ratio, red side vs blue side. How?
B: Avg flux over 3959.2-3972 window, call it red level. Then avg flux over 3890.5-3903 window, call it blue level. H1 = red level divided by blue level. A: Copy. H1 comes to 0.93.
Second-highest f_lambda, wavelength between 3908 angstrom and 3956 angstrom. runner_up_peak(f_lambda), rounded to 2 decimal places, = 9.04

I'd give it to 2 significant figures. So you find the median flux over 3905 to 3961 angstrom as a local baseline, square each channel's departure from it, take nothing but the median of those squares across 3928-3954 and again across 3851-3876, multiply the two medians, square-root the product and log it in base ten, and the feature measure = -0.96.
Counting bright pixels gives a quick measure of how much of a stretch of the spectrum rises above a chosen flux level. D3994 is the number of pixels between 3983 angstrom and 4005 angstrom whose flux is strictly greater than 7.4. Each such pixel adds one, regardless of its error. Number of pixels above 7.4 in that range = 11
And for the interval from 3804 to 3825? 11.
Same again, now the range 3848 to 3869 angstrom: 12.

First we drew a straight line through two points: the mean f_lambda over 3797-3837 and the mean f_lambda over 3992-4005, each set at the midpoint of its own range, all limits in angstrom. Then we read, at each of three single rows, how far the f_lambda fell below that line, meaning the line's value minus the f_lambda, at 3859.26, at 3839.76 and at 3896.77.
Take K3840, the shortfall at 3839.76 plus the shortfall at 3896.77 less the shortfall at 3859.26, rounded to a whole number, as 3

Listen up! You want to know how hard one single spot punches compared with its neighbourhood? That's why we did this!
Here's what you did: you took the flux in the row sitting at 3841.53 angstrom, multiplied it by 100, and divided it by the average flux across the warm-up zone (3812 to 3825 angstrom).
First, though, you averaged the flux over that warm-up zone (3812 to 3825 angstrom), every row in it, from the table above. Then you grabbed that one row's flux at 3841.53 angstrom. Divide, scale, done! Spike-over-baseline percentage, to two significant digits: 70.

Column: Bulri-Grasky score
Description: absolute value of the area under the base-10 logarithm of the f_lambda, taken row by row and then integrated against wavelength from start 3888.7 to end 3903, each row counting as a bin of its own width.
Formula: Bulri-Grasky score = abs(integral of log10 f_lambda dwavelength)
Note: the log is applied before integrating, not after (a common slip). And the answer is 12.3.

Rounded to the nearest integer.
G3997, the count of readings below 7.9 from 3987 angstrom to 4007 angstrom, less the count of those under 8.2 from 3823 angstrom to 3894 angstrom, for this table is -24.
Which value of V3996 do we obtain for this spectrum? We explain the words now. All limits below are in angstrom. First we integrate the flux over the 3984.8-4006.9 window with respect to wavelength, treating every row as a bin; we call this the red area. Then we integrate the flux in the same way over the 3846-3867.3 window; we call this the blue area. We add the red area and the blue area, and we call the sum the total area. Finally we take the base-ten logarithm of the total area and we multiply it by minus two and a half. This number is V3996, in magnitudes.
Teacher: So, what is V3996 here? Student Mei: -6.41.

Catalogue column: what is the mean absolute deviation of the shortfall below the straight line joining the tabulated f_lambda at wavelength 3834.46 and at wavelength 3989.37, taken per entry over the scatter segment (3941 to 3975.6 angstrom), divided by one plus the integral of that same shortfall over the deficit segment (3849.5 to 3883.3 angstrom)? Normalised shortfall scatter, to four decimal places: -0.0111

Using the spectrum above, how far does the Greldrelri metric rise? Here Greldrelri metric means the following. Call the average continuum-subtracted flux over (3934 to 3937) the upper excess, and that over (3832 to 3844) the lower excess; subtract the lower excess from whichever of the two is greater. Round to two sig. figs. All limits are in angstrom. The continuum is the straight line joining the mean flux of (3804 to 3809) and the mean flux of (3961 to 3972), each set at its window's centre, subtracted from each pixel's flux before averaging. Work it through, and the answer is 1.5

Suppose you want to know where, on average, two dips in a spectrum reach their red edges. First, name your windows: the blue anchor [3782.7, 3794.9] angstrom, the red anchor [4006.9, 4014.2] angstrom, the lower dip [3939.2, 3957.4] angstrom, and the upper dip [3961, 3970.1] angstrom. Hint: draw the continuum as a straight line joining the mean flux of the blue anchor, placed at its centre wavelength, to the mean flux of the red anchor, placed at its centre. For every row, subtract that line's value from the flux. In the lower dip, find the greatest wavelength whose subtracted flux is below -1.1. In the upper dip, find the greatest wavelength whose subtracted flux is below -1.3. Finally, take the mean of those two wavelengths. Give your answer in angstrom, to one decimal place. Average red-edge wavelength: 3961.9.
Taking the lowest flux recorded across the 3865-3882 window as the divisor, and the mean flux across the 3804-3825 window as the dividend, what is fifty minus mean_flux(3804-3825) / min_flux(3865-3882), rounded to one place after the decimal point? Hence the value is 48.8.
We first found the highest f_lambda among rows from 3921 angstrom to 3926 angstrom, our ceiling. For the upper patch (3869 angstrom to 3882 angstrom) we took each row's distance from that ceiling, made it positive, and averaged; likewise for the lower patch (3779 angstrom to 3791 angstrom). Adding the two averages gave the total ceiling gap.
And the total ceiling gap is 2.5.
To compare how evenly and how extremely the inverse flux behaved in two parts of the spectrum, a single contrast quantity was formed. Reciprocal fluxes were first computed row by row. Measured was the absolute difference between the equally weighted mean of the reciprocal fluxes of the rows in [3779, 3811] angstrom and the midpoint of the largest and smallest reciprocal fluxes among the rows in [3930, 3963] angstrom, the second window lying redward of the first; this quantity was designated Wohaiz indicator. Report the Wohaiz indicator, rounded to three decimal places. 0.013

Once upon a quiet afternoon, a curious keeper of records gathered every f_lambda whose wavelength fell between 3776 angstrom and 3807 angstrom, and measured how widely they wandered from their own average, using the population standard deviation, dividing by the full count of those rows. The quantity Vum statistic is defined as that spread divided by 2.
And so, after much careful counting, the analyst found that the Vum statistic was 0.66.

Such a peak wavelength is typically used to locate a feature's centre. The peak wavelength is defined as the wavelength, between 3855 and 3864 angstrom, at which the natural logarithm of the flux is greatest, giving 3857.49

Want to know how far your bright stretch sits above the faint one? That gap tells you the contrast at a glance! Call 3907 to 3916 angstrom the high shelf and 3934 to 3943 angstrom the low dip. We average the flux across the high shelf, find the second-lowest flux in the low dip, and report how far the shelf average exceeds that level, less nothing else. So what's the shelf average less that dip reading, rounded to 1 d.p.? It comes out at 1.3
